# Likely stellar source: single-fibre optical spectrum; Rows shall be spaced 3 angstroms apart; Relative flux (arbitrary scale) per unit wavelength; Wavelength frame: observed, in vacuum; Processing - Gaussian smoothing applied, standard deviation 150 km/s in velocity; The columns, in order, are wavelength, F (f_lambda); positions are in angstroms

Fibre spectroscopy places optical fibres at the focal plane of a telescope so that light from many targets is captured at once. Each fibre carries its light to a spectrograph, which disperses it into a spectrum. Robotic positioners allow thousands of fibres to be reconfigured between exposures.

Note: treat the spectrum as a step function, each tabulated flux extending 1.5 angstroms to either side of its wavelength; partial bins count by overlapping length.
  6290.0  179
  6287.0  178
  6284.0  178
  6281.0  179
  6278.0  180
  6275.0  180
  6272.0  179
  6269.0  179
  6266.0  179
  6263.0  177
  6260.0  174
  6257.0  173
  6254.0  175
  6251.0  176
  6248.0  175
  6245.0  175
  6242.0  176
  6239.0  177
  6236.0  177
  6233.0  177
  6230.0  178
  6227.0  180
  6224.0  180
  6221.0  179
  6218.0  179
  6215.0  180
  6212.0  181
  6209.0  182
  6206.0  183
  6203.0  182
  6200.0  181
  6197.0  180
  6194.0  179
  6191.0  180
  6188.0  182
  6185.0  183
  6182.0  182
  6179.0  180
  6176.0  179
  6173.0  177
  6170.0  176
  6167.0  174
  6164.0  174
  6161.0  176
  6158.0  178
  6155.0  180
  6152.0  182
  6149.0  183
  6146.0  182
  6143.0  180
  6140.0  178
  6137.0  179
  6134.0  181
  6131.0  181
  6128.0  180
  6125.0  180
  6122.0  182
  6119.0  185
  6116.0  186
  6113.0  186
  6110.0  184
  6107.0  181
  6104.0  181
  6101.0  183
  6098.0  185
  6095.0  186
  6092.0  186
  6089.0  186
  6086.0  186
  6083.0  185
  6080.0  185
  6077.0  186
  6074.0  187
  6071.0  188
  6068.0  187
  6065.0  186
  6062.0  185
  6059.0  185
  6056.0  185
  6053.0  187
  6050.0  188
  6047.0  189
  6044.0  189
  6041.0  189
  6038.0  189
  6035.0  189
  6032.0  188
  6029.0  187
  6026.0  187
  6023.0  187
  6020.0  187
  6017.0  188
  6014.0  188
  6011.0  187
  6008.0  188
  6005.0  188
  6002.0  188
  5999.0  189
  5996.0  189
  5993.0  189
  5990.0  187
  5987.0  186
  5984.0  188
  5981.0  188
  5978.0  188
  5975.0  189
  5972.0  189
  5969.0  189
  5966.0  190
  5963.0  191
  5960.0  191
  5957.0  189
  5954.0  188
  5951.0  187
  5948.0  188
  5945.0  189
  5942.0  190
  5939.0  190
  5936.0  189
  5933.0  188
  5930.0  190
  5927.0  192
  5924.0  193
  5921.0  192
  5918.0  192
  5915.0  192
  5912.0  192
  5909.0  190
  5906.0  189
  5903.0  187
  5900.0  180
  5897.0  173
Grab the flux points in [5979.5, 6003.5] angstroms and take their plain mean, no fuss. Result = 188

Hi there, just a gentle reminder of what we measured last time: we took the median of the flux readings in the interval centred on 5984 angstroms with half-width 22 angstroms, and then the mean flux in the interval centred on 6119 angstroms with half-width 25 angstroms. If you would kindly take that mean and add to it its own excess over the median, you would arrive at 175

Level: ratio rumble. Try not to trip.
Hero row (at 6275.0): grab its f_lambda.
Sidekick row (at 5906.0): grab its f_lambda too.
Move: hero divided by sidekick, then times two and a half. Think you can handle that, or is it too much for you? 2.38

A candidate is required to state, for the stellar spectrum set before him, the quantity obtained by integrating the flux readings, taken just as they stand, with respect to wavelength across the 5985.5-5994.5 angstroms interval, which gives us 1686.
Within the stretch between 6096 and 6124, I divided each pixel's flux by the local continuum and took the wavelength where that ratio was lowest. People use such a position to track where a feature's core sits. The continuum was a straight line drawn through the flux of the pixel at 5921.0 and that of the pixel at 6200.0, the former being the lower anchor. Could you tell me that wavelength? 6104.0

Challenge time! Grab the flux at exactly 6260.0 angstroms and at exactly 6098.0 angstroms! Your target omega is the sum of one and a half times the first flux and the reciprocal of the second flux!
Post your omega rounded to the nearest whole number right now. 261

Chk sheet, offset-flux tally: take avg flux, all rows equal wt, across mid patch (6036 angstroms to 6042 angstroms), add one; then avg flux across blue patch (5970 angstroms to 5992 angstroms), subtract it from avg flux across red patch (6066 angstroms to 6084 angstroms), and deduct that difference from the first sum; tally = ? 191.5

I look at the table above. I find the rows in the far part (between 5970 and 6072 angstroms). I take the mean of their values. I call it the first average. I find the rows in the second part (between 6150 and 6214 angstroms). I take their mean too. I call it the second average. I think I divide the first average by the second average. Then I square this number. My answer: 1.09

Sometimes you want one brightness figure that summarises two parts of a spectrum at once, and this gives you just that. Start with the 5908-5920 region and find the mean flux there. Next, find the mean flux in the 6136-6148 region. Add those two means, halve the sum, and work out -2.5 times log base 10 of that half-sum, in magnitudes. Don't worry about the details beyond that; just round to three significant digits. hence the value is -5.67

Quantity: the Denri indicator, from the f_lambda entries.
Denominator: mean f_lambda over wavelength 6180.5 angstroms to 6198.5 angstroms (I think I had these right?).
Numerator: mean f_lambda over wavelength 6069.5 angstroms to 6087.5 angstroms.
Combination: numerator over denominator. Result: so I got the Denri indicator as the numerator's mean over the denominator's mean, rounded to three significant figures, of 1.03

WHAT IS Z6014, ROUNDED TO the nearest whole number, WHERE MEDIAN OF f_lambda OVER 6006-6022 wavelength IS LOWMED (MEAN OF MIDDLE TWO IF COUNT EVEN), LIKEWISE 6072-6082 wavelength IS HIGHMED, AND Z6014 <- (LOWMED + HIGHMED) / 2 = 187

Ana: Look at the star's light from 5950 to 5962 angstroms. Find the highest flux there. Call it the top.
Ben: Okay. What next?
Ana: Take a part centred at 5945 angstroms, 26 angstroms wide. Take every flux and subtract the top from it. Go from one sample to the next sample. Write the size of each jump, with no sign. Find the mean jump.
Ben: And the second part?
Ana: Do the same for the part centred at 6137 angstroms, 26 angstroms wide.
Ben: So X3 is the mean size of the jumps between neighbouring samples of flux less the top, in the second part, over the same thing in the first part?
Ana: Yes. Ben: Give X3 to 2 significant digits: 1.3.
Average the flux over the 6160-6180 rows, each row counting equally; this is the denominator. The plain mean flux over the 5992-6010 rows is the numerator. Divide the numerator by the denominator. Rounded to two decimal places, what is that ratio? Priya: 1.07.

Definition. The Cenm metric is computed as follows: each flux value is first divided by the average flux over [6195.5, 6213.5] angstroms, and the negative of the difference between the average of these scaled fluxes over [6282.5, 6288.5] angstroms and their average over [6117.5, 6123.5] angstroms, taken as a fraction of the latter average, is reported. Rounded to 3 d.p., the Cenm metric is 0.030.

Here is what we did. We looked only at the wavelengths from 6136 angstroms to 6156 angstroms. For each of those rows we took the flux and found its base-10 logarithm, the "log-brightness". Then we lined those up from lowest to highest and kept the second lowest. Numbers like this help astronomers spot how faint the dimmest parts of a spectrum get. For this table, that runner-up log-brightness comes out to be 2.253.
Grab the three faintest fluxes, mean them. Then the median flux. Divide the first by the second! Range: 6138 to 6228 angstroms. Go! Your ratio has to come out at 0.970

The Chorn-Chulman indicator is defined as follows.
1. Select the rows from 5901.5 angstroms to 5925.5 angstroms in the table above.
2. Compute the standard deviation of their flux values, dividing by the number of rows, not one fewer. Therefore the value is 1.90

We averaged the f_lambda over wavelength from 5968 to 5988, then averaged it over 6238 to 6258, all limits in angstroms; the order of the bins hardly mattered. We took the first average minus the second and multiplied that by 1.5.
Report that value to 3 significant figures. 19.3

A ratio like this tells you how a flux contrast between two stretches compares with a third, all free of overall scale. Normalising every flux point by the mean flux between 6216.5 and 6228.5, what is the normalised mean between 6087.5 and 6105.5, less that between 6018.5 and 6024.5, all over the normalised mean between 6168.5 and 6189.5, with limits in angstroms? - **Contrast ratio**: -0.01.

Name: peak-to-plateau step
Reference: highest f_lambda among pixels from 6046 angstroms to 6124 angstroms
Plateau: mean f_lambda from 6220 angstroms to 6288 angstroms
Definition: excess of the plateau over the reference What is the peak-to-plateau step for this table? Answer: -11.6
